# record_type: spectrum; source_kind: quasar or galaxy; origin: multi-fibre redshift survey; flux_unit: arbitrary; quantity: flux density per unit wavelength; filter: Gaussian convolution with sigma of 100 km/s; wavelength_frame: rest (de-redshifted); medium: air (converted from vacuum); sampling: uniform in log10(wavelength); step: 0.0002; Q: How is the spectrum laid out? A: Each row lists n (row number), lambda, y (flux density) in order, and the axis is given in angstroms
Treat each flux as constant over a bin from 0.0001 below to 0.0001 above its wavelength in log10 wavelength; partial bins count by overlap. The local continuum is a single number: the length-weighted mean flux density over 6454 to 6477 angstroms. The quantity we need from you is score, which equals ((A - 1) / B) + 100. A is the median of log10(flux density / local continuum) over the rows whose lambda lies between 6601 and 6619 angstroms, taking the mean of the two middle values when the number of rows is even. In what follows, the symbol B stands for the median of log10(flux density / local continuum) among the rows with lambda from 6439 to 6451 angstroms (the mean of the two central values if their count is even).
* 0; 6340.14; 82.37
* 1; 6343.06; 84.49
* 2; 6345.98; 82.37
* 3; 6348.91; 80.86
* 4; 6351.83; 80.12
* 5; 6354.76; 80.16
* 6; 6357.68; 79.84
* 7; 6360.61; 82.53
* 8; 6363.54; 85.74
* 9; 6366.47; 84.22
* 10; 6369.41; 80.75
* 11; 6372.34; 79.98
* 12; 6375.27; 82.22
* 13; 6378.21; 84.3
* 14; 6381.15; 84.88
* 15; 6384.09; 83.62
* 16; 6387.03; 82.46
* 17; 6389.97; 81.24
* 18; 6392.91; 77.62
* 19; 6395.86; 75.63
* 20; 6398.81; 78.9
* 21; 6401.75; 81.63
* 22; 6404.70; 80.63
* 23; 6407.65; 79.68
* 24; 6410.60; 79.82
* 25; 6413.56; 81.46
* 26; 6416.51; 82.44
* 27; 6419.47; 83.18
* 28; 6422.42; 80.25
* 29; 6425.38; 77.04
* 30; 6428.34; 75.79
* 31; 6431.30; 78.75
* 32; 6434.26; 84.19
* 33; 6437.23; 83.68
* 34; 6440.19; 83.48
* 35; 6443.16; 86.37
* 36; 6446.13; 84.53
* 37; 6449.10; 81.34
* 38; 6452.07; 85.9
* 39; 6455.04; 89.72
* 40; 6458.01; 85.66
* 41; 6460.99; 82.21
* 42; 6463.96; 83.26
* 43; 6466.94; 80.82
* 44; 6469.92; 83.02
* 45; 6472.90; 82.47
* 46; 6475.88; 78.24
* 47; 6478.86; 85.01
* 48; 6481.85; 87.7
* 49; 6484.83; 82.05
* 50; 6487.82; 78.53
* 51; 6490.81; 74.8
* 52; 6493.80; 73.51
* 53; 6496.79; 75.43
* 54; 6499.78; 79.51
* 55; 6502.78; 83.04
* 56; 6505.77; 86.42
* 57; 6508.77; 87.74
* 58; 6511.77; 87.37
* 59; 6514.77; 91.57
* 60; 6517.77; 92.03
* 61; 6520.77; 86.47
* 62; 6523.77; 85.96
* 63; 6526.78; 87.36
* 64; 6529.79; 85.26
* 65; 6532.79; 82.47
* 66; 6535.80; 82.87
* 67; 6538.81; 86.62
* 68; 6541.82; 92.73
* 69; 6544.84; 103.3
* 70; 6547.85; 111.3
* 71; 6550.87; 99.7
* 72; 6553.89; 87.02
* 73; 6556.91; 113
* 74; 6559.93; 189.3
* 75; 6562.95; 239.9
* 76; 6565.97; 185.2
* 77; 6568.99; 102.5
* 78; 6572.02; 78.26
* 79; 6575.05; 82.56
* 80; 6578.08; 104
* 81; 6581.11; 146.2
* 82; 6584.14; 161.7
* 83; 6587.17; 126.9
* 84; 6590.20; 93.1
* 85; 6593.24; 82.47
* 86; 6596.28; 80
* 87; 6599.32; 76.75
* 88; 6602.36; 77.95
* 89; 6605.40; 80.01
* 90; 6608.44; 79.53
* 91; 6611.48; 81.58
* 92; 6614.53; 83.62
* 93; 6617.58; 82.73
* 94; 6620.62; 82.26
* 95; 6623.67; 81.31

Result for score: -124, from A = -0.012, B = 0.00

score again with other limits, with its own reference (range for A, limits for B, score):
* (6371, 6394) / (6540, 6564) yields 91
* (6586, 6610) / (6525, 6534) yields 7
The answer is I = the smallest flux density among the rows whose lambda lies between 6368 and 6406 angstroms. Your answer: 75.63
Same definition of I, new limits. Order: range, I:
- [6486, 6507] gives 73.51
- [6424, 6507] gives 73.51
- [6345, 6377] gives 79.84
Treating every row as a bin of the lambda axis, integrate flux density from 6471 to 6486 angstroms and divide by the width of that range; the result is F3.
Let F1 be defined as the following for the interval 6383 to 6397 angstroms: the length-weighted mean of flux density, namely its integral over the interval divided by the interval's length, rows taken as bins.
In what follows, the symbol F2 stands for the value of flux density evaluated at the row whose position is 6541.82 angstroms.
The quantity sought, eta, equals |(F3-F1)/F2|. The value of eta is 0.032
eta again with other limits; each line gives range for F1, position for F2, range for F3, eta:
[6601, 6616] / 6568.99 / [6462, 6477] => 0.011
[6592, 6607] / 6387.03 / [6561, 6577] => 0.713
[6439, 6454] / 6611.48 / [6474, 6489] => 0.026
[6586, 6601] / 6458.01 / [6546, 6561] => 0.313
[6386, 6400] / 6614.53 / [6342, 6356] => 0.029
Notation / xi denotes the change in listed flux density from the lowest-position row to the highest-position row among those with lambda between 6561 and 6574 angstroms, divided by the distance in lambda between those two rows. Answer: -17.8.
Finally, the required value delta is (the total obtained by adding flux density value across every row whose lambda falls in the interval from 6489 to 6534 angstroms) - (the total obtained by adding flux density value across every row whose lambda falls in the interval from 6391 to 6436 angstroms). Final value 62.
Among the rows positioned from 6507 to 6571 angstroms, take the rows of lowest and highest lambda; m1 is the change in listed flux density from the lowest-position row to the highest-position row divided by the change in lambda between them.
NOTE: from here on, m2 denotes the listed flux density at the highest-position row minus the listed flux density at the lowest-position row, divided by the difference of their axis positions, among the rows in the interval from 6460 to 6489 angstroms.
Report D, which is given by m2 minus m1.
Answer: -0.4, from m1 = 0.25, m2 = -0.14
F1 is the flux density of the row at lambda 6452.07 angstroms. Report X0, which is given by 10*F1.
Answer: 859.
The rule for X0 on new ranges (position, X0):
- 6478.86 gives 850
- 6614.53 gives 836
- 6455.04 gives 897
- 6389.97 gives 812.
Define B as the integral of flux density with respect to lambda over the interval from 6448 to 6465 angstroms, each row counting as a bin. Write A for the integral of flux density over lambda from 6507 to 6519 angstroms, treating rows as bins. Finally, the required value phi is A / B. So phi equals 0.74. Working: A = 1074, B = 1442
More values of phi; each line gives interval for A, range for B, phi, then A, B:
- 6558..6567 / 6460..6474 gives 1.57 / 1815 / 1153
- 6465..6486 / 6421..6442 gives 1.03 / 1738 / 1691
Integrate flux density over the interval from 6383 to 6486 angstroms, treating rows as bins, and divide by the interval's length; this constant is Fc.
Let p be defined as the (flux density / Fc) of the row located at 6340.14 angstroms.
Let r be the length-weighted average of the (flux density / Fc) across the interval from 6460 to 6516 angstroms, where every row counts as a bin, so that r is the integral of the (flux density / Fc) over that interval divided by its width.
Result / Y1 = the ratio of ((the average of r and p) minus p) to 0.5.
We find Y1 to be 0.00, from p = 1.00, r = 1.00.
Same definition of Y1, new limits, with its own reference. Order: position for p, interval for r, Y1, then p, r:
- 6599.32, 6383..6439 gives 0.04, 0.94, 0.98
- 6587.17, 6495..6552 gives -0.47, 1.55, 1.08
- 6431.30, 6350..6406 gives 0.03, 0.96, 0.99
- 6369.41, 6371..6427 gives 0.00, 0.98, 0.99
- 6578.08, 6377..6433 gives -0.29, 1.27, 0.98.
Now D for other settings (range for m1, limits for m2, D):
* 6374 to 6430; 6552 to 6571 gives 1.1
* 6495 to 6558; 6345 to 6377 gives -0.6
